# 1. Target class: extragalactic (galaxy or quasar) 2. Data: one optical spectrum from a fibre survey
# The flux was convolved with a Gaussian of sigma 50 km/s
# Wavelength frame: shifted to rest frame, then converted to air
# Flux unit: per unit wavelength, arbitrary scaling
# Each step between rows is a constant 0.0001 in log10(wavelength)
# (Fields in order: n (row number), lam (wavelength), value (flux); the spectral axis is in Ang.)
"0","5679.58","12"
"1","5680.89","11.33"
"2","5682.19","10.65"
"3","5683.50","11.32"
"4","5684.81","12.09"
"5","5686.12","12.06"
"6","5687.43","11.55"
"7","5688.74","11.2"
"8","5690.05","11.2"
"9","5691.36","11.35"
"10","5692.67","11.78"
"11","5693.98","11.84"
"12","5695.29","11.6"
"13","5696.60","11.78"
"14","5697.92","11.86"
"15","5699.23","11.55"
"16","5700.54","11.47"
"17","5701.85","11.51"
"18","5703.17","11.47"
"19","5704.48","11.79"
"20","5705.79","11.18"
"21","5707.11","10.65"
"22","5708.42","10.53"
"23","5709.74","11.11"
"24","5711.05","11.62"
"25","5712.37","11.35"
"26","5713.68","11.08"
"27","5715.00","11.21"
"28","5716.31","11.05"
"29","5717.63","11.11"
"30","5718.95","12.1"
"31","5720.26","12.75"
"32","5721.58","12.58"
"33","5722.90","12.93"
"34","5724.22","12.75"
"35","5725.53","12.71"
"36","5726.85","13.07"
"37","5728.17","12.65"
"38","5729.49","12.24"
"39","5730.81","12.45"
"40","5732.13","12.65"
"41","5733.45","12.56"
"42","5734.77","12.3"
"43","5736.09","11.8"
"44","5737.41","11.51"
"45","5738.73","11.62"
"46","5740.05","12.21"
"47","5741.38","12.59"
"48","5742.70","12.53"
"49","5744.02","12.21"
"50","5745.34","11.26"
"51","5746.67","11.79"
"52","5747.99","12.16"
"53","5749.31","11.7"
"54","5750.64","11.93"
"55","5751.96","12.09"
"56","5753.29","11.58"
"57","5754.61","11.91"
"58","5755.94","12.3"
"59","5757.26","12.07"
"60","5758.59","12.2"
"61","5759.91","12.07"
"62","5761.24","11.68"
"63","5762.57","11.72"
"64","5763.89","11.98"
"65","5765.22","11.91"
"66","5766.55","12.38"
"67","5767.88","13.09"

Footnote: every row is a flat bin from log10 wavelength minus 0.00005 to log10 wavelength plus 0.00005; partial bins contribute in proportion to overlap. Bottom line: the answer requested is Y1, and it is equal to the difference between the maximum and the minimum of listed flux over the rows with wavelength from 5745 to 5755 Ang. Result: 0.9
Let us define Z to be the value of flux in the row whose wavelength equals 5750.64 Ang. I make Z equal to 11.93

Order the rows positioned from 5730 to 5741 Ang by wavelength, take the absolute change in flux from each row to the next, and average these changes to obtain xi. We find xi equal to 0.29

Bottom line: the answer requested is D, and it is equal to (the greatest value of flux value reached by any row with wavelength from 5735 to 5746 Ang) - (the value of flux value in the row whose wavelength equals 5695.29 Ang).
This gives 1.0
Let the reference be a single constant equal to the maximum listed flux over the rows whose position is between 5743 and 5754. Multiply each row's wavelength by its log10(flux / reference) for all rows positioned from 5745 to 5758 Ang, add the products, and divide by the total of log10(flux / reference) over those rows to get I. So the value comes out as 5749.4 Ang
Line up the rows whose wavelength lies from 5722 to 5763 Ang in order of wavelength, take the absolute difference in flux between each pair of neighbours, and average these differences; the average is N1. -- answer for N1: 0.31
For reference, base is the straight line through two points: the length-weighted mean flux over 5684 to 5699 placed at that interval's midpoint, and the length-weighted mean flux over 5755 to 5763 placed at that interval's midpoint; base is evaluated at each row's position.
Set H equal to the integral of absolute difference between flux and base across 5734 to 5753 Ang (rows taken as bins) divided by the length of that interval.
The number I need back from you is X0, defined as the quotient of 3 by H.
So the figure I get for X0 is 9.3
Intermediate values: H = 0.32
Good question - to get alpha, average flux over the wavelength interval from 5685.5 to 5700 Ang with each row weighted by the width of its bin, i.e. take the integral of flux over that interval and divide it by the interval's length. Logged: 11.61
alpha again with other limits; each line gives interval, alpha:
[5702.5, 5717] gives 11.18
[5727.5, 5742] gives 12.23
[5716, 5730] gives 12.39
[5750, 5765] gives 11.96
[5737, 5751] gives 11.96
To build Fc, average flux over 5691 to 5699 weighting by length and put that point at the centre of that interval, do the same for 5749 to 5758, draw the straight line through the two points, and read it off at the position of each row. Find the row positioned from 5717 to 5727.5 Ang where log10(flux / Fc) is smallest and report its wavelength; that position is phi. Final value 5717.63 Ang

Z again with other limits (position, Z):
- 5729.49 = 12.24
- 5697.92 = 11.86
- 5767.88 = 13.09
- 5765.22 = 11.91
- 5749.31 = 11.7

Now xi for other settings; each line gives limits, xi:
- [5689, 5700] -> 0.21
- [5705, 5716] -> 0.34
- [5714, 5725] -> 0.37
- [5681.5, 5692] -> 0.35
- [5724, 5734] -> 0.25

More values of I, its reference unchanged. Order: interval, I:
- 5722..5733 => 5726.6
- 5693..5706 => 5700.7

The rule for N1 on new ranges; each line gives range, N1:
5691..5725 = 0.29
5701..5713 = 0.37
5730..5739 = 0.24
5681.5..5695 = 0.33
